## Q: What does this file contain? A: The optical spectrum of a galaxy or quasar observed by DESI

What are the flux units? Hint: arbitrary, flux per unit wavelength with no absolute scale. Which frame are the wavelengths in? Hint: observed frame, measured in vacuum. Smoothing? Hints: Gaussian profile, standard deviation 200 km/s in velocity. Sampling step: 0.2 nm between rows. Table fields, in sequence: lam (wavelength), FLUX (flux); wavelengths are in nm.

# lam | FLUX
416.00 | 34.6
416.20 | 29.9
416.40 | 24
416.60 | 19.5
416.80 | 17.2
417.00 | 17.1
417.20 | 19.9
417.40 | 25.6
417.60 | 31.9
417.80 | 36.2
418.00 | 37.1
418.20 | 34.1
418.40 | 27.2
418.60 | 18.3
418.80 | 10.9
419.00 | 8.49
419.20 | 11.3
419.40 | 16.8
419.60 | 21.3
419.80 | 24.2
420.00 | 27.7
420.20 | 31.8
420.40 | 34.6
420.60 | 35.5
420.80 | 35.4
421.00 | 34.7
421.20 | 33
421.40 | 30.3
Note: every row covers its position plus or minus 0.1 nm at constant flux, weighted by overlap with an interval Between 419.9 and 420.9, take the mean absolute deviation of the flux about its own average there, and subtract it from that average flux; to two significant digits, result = 30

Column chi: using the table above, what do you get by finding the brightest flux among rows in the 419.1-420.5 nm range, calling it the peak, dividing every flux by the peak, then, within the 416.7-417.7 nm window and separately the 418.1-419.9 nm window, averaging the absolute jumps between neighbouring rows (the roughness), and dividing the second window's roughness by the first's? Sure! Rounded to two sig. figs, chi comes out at 1.4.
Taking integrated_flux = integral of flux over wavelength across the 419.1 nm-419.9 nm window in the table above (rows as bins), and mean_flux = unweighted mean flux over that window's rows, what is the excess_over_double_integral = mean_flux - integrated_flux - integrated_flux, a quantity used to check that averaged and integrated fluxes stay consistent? -11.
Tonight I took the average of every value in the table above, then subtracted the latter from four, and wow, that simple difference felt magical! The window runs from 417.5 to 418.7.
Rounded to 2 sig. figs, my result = -27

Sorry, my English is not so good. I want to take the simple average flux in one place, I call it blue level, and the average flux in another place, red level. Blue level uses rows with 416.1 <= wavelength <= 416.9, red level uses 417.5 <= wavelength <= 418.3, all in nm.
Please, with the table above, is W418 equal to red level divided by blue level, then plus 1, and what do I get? 2.5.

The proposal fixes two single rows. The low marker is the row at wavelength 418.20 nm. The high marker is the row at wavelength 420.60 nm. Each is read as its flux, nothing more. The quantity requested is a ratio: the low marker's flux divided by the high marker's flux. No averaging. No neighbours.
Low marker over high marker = 1.0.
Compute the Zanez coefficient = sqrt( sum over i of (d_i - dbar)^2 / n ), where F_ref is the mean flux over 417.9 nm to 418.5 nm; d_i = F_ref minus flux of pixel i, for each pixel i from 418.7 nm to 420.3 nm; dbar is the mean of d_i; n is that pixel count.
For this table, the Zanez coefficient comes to 8.0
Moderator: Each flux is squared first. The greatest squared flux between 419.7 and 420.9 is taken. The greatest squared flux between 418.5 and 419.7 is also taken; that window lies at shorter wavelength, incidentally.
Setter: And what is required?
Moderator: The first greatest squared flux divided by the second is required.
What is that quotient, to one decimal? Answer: 2.8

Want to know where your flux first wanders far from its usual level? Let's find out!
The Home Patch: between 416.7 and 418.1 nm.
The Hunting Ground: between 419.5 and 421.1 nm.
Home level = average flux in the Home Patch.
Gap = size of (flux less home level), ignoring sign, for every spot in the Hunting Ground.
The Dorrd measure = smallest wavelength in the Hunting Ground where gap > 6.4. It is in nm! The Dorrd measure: 420.40 nm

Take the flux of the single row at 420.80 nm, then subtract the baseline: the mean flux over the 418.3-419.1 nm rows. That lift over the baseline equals 19.2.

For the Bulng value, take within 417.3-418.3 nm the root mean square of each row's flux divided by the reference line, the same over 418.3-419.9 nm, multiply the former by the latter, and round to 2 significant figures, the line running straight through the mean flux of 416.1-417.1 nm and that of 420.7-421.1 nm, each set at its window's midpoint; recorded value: 0.82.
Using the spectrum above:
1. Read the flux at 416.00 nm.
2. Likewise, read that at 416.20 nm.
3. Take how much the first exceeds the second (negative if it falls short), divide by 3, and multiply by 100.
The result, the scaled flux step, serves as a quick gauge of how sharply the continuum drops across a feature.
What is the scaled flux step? 157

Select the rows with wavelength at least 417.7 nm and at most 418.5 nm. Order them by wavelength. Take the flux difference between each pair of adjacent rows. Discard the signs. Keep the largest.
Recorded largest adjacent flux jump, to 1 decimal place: 6.9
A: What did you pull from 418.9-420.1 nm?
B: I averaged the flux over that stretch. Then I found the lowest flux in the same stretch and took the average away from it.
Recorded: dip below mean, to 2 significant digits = -9.8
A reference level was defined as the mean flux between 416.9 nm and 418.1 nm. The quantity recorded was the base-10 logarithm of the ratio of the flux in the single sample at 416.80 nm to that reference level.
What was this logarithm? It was -0.21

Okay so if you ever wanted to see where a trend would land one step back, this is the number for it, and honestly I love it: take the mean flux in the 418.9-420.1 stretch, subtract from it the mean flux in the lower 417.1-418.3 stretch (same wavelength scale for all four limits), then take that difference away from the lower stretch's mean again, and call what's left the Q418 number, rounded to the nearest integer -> 43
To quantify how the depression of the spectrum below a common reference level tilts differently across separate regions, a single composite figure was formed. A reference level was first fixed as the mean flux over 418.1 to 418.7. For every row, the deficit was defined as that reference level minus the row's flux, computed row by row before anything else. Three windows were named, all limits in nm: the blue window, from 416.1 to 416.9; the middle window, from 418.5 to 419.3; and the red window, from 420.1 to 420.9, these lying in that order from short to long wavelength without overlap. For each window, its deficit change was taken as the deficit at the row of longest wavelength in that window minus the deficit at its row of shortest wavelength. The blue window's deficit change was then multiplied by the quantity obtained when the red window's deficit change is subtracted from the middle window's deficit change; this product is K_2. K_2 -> 135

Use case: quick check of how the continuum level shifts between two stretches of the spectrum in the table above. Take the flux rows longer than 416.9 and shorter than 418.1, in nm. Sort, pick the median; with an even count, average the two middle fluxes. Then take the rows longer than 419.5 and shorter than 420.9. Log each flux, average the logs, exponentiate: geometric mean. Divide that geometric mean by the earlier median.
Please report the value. 1.0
